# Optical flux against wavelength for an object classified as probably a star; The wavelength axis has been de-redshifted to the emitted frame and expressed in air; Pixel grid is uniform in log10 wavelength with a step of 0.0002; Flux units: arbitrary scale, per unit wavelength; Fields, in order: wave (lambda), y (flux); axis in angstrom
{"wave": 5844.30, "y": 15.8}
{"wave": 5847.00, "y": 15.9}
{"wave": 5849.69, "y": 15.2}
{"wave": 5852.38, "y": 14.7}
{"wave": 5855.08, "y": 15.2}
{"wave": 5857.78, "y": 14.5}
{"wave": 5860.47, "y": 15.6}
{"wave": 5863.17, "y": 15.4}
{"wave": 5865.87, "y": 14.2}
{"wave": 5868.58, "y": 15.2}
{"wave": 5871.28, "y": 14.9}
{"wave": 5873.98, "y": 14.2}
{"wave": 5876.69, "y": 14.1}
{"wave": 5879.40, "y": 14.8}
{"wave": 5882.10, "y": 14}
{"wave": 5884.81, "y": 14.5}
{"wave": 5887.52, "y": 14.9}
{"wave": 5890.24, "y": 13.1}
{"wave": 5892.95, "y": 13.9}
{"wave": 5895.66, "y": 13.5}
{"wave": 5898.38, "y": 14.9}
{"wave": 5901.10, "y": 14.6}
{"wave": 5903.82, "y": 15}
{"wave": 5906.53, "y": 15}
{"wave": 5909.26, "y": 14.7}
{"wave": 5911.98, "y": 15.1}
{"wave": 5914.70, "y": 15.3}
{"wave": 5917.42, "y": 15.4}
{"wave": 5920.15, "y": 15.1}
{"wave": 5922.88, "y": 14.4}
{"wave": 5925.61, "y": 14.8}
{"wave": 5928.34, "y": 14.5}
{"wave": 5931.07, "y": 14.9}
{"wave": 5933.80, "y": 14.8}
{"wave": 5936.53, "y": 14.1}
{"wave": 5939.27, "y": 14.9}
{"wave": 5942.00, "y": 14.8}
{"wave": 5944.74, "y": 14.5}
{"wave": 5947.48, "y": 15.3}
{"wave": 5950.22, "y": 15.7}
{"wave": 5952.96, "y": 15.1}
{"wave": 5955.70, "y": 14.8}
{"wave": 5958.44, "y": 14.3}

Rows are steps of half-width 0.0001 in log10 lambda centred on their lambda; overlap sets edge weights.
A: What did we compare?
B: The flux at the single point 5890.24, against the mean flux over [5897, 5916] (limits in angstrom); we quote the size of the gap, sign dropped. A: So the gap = 1.8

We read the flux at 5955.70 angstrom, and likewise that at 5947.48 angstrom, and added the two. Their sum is 30.1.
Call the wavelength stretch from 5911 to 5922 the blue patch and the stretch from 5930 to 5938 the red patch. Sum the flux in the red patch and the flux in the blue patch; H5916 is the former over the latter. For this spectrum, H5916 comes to 0.7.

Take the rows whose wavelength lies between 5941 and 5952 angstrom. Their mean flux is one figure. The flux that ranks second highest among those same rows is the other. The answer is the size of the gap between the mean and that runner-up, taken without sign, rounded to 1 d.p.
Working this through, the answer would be 0.2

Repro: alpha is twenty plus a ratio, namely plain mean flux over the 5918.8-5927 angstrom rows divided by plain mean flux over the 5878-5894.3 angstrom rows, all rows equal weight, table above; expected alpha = 21.04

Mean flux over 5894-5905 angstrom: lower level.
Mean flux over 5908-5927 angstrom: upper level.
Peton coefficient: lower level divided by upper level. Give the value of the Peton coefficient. 0.97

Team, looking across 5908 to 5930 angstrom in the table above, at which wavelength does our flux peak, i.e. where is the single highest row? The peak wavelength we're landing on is 5917.42 angstrom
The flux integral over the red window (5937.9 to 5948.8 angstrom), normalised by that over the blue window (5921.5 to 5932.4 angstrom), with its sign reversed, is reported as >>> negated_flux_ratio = -1.02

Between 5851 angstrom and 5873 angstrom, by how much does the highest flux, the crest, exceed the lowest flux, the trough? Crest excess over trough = 1.4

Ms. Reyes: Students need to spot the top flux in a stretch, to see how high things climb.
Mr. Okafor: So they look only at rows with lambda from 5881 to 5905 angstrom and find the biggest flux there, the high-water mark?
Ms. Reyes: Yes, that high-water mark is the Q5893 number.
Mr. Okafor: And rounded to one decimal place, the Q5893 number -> 15.0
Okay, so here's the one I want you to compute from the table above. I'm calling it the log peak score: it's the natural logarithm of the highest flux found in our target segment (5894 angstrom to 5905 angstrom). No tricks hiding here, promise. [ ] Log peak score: 2.71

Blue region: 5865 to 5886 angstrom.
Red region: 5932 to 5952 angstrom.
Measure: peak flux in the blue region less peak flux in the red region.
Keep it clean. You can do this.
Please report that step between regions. -0.5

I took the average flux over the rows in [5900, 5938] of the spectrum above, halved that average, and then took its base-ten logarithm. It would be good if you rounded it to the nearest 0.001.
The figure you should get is 0.870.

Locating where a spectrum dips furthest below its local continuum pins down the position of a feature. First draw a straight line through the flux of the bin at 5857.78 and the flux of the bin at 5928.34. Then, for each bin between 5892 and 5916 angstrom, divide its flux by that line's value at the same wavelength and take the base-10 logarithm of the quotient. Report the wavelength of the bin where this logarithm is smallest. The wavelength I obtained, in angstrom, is 5895.66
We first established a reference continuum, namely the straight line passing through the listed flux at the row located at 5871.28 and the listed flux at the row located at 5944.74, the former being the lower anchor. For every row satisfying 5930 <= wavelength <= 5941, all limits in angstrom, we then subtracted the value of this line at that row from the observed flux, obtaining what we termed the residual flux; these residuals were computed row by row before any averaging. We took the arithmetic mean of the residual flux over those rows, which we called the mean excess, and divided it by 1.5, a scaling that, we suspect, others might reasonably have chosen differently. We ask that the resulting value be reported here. 0.08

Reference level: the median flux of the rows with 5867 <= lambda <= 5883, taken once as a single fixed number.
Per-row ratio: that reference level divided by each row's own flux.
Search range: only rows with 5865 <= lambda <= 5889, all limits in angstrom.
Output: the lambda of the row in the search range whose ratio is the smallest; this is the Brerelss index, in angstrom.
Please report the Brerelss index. 5868.58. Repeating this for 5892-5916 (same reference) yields 5914.70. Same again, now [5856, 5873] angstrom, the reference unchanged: 5860.47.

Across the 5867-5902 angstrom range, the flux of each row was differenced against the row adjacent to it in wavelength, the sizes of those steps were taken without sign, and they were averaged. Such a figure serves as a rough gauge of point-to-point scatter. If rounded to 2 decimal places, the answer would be 0.68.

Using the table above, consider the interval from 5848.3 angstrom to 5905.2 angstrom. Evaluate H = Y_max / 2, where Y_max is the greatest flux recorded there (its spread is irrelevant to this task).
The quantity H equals 7.80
